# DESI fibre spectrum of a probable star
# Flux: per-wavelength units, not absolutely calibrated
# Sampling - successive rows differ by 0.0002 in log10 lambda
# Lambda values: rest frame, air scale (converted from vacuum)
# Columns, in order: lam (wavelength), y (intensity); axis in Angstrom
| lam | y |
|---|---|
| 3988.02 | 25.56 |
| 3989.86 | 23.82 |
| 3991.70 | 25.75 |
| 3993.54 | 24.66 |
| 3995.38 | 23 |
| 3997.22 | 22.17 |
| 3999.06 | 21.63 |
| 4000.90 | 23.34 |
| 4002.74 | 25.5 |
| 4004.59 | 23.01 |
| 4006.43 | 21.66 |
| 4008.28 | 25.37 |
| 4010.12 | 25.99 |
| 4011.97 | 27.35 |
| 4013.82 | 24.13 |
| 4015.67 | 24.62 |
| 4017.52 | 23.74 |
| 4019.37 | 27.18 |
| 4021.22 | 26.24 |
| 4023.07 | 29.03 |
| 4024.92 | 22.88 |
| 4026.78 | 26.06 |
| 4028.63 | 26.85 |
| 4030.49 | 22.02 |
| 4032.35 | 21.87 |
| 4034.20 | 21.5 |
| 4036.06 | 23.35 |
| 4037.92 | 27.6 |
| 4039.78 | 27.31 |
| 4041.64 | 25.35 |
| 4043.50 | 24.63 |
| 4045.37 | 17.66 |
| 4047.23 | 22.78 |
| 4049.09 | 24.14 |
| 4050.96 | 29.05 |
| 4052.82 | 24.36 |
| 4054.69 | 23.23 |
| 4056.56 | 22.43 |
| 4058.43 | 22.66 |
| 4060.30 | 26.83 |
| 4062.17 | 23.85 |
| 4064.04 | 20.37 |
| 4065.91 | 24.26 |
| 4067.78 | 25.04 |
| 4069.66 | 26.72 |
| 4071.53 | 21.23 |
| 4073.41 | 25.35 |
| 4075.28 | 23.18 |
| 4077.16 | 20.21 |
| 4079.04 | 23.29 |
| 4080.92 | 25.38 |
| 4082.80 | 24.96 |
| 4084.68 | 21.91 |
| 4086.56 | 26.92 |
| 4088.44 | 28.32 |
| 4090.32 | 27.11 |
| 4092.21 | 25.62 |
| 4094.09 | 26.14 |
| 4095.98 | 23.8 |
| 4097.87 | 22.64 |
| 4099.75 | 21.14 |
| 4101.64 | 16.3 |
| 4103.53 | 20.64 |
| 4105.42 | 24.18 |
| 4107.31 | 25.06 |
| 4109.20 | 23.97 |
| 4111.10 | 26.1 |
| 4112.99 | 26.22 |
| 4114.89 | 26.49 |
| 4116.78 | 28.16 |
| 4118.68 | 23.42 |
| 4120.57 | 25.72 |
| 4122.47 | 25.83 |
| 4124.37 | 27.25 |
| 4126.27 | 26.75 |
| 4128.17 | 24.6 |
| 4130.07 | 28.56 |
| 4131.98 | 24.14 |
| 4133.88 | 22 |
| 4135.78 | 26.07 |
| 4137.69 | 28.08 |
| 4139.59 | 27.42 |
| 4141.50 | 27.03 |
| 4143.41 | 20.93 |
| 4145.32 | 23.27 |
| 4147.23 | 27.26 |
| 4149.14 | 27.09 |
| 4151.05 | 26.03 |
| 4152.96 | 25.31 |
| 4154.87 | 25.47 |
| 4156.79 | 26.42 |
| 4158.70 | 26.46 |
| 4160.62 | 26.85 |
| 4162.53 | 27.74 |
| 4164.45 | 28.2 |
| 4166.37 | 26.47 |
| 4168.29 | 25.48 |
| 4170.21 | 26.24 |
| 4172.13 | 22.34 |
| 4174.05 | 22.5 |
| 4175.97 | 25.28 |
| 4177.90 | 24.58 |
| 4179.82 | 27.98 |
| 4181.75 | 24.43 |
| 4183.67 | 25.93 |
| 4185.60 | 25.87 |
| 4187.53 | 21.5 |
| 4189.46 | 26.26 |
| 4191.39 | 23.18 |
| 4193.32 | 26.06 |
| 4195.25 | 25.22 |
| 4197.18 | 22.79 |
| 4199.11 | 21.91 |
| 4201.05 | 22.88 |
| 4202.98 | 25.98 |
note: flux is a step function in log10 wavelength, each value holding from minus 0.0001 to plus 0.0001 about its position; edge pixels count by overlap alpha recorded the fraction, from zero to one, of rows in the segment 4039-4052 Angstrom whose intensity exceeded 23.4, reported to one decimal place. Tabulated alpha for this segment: 0.7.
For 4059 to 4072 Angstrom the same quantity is 0.7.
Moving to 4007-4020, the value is 1.0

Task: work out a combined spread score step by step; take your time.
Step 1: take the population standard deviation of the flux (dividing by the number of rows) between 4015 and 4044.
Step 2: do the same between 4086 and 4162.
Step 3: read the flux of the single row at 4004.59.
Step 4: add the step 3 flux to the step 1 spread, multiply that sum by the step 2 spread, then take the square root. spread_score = 7.9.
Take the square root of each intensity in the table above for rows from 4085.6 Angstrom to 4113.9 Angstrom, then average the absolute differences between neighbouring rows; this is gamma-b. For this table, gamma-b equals 0.20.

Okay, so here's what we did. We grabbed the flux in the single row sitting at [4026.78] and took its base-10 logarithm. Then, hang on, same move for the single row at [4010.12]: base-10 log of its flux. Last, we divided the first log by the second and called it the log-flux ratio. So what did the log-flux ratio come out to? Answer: 1.00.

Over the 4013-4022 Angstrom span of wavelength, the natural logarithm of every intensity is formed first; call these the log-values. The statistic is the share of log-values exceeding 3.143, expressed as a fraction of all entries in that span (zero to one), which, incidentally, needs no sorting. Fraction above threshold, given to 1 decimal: 1.0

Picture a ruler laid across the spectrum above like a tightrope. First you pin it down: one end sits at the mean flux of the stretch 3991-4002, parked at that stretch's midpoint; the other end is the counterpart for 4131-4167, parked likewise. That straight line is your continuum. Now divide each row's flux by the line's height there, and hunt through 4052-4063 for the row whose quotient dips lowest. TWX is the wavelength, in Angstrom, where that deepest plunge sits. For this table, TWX 4056.56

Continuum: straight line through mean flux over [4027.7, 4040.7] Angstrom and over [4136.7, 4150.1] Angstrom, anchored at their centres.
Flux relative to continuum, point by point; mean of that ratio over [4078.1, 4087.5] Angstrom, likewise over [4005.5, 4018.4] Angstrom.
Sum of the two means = 2.01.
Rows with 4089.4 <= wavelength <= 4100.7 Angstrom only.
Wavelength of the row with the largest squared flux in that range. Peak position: 4090.32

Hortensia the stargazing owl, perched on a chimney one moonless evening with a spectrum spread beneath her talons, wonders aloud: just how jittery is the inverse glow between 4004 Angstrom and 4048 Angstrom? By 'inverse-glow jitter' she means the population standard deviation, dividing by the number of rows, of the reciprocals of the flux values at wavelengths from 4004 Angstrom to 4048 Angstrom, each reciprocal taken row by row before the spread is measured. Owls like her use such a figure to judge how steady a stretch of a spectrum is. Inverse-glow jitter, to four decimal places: 0.0047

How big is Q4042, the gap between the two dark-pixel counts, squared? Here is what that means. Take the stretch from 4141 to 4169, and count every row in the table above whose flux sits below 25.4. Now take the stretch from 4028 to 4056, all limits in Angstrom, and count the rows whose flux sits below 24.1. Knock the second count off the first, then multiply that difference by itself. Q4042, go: 16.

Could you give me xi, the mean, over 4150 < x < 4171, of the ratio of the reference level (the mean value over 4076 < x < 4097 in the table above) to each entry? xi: 0.94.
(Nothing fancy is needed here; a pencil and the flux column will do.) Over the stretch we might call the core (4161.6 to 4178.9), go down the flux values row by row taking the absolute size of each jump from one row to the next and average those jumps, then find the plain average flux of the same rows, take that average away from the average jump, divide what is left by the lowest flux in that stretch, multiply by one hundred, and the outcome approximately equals -107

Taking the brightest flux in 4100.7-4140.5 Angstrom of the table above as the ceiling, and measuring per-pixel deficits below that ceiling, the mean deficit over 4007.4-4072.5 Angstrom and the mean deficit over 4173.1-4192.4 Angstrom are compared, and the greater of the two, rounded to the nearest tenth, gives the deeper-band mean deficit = 4.1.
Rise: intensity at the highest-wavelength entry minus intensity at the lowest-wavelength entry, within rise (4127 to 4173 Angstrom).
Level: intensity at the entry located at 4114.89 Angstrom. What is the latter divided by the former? -12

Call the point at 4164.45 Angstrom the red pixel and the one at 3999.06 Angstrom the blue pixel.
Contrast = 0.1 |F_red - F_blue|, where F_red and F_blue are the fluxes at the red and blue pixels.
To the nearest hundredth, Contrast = 0.66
